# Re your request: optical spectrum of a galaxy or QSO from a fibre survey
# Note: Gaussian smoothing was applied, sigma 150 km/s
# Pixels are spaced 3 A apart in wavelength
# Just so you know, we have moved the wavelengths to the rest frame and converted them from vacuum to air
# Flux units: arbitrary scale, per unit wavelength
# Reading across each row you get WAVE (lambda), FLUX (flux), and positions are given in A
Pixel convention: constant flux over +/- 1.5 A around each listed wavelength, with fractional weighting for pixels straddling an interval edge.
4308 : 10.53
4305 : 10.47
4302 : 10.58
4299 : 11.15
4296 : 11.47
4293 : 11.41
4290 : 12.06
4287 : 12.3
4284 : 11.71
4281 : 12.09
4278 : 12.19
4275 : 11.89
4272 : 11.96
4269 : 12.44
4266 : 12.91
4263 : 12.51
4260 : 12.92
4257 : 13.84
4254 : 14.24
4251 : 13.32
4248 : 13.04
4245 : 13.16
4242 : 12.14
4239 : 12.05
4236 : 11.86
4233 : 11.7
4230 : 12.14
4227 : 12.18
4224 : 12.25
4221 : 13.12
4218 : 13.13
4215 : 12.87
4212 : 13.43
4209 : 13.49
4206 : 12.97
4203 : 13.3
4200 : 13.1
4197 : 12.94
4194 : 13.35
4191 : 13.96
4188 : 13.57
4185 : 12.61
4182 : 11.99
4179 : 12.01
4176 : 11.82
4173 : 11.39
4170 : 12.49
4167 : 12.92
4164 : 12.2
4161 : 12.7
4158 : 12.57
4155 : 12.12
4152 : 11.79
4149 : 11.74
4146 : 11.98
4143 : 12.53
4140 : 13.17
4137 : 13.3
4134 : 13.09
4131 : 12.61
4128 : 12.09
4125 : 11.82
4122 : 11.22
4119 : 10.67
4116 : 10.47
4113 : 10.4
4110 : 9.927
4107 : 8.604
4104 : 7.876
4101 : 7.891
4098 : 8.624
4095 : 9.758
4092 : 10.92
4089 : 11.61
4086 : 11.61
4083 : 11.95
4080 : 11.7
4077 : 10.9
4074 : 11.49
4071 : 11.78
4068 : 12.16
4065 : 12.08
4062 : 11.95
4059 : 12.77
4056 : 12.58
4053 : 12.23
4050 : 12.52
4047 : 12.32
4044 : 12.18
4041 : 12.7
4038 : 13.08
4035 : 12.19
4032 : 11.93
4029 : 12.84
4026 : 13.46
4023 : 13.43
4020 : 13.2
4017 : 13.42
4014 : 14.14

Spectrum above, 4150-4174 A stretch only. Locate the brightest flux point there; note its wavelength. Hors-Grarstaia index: 4167 A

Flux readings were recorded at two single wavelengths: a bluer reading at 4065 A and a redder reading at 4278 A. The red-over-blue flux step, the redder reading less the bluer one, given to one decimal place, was 0.1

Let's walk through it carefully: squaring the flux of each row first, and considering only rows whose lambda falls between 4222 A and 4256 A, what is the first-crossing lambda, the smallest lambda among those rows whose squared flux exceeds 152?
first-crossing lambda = 4245 A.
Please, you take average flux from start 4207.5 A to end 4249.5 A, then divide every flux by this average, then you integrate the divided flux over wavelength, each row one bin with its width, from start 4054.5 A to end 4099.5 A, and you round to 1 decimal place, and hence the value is 40.9 A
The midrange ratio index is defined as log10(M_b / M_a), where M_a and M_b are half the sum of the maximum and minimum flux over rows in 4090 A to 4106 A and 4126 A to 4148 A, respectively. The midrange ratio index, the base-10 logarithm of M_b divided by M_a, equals 0.13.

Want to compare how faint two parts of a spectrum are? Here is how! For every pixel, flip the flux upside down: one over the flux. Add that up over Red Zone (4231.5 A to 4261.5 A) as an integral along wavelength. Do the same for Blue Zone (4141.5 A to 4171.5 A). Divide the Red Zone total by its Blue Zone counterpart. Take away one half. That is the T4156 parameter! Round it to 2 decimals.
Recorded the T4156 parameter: 0.46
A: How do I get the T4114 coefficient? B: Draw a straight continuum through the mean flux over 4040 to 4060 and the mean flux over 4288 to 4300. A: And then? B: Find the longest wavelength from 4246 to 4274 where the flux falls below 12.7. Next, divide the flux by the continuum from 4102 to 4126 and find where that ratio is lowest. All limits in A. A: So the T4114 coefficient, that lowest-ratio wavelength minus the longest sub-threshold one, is -168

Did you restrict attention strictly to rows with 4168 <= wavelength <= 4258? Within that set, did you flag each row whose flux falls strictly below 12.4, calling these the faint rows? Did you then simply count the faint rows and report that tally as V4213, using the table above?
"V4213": 11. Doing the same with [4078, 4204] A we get 26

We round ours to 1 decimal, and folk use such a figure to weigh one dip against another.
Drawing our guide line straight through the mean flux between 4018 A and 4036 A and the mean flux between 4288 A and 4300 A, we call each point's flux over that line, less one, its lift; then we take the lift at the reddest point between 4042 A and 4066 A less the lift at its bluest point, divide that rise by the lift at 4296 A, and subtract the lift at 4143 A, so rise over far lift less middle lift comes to 0.0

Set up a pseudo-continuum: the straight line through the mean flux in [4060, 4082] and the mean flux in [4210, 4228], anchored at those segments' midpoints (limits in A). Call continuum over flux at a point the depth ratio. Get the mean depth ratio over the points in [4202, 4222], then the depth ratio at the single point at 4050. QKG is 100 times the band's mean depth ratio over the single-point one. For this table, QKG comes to 105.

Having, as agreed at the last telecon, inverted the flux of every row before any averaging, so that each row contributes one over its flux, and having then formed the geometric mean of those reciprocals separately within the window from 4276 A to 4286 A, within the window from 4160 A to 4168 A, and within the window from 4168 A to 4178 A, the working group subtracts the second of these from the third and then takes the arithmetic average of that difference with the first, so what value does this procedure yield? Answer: 0.0441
